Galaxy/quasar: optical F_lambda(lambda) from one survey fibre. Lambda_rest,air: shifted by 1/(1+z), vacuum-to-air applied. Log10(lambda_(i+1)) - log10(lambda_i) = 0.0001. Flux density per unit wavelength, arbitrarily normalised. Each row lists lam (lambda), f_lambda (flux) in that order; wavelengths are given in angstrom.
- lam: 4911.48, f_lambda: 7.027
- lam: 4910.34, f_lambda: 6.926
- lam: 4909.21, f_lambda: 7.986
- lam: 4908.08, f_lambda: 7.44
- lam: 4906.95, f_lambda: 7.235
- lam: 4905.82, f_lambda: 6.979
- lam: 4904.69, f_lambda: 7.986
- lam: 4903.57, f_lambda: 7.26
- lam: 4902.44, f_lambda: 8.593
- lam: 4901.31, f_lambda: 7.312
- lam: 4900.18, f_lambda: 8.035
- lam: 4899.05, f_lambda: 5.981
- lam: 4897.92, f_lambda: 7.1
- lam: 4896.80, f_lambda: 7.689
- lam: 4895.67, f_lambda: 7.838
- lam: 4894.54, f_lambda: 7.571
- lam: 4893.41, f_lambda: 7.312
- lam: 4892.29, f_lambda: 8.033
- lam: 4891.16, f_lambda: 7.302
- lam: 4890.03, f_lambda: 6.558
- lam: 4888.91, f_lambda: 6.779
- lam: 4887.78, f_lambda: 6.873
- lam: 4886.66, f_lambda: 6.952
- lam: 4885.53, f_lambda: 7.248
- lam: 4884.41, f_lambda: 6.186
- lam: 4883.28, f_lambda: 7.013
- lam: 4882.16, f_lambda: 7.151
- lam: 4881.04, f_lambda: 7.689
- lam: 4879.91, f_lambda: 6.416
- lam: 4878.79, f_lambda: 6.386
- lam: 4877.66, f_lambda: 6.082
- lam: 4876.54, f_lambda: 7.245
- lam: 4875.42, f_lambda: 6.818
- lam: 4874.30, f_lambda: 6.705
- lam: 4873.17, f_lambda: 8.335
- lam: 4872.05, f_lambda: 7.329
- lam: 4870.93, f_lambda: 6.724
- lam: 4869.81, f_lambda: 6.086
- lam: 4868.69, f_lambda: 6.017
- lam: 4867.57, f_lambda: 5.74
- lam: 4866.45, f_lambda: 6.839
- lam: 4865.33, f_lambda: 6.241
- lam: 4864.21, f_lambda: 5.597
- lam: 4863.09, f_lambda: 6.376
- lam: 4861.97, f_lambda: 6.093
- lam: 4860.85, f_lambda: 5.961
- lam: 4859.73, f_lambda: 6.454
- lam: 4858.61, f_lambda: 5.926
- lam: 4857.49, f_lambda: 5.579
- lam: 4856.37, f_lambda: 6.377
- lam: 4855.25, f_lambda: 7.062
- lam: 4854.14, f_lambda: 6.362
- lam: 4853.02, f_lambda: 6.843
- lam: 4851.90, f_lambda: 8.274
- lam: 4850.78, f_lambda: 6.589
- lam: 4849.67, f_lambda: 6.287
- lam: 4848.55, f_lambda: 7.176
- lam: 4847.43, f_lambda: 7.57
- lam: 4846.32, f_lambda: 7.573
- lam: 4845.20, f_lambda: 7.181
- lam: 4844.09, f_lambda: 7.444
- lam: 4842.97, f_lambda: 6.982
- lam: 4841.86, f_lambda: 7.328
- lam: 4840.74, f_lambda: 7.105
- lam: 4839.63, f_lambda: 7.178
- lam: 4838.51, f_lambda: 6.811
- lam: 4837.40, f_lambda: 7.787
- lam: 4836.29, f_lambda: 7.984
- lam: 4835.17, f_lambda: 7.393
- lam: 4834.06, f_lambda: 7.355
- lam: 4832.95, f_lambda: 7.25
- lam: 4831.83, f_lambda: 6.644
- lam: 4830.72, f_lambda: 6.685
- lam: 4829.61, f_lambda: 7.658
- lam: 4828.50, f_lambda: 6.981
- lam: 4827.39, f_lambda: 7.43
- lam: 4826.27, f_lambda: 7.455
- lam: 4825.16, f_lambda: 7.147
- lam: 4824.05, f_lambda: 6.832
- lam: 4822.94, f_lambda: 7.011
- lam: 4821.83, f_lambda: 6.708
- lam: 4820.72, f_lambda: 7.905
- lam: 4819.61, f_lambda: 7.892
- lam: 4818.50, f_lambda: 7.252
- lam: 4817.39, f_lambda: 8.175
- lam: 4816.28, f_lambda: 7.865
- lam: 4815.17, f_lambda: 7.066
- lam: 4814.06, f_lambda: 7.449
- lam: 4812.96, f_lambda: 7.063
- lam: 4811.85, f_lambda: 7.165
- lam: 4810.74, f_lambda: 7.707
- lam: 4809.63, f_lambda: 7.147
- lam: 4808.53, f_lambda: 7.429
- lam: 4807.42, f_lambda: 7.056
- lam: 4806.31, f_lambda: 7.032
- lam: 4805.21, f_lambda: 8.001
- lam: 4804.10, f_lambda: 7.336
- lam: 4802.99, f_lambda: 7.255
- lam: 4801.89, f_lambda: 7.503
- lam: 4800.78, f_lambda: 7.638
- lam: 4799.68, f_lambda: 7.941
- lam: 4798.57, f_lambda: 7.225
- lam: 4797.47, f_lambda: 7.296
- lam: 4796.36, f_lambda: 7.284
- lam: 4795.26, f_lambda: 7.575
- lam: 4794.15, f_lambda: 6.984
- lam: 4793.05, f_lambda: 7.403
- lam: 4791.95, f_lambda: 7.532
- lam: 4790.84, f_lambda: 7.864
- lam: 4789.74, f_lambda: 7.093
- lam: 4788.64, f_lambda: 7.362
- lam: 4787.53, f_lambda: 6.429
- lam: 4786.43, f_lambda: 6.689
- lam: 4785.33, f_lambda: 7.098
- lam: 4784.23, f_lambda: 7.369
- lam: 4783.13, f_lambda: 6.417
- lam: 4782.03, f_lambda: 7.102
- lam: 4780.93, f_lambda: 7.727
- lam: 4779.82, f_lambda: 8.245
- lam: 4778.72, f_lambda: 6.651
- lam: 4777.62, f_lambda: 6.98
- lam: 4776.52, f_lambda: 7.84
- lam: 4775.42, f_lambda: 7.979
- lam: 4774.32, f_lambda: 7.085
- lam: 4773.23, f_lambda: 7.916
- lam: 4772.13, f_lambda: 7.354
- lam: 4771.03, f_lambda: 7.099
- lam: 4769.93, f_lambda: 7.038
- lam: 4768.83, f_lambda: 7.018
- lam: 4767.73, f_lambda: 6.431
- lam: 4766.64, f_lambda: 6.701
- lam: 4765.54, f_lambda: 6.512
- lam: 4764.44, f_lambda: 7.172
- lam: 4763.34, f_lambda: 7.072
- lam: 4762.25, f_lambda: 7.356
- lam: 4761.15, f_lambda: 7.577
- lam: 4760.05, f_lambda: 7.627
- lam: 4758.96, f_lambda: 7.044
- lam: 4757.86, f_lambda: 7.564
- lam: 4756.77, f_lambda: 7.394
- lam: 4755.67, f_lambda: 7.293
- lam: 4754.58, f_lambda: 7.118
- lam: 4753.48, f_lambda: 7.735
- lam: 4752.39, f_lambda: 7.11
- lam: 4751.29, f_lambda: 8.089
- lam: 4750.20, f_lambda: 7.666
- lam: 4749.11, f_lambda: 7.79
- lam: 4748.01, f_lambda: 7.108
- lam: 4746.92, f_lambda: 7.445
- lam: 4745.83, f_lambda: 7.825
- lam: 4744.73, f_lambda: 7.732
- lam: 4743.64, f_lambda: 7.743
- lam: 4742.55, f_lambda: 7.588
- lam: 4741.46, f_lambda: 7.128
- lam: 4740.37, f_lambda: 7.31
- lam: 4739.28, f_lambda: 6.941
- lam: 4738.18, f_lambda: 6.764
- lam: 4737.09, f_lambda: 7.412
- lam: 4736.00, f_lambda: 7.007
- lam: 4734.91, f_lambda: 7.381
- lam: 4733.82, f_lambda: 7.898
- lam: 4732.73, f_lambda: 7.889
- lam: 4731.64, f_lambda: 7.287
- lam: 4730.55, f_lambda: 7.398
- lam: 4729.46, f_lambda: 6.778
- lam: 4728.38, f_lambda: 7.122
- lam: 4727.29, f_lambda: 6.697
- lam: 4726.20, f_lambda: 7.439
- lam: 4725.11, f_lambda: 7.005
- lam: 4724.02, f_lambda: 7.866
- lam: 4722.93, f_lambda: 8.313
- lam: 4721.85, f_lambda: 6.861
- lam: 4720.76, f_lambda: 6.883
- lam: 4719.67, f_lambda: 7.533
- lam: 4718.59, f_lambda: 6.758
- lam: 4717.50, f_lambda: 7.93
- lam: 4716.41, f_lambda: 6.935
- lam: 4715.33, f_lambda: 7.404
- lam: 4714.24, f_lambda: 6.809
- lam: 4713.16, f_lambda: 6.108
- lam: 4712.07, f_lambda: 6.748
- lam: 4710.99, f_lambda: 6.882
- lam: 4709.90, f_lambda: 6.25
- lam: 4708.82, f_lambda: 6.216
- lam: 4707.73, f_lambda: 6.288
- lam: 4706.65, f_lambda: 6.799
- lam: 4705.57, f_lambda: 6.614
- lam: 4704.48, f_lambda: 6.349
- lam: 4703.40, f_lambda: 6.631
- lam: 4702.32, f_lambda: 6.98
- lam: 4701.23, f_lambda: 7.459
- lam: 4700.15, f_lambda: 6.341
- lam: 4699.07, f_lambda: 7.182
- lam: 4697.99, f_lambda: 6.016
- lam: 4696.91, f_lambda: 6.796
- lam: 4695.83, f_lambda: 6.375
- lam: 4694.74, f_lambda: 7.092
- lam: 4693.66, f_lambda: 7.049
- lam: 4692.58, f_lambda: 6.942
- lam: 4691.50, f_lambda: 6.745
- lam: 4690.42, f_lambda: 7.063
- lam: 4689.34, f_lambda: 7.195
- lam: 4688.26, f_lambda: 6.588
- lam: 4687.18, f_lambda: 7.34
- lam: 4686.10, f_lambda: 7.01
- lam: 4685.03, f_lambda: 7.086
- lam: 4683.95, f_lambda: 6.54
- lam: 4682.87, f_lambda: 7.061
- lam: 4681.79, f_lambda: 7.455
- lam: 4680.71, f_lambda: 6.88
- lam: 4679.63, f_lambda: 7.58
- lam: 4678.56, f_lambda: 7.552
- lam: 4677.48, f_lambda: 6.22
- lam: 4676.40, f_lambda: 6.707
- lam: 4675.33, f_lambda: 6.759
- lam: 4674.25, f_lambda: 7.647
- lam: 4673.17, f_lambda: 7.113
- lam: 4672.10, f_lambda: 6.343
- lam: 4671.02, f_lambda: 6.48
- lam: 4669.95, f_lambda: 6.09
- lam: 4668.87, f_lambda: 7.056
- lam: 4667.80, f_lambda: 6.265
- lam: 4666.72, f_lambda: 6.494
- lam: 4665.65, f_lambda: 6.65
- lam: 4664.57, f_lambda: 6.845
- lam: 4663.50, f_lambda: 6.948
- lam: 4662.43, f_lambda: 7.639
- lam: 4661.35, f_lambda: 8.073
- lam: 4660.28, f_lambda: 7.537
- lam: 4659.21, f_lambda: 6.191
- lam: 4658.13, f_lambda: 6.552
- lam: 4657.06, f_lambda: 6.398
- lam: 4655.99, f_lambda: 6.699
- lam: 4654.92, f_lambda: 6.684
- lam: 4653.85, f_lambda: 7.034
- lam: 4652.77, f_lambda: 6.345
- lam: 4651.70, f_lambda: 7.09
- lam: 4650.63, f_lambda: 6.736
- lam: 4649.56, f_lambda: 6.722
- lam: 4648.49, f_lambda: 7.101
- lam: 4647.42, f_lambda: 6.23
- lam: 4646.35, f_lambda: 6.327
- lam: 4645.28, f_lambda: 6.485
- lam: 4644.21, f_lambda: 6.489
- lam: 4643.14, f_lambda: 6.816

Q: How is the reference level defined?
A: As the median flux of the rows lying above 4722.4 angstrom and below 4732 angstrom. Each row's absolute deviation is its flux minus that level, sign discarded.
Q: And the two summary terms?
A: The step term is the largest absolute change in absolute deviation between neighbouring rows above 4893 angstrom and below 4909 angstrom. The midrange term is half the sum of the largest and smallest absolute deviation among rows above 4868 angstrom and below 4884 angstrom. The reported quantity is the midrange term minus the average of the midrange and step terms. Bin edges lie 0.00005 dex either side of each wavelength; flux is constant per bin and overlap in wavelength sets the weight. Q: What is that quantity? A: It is -0.31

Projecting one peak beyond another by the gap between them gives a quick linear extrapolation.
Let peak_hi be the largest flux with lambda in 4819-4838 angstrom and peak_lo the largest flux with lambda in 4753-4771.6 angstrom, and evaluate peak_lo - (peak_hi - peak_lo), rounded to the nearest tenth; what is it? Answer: 7.5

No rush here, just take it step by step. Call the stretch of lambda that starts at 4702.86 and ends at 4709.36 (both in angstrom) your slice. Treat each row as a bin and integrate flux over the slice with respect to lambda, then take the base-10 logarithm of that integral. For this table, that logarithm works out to 1.62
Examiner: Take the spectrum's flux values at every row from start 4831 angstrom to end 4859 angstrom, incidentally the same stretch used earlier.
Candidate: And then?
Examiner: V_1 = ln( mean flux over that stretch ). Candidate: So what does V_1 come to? 1.95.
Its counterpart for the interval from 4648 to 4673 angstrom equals 1.91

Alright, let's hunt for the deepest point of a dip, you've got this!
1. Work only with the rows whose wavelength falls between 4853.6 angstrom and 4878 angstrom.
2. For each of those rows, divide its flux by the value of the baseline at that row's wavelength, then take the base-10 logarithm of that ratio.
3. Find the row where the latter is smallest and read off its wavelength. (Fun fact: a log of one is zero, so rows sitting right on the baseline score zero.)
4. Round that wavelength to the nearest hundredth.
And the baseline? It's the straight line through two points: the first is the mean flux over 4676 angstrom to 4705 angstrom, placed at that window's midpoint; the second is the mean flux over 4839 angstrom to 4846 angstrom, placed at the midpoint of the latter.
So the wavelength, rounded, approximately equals 4857.49 angstrom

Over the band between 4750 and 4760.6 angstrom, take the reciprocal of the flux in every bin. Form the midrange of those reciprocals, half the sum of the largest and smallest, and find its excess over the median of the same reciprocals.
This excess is -0.001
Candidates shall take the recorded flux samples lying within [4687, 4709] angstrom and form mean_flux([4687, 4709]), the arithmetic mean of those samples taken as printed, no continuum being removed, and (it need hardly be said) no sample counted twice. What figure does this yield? 6.76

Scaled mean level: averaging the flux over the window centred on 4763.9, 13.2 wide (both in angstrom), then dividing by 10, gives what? 0.709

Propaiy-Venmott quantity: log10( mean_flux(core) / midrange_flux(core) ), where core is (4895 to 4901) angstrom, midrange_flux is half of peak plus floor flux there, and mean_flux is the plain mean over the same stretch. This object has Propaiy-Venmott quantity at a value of 0.019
